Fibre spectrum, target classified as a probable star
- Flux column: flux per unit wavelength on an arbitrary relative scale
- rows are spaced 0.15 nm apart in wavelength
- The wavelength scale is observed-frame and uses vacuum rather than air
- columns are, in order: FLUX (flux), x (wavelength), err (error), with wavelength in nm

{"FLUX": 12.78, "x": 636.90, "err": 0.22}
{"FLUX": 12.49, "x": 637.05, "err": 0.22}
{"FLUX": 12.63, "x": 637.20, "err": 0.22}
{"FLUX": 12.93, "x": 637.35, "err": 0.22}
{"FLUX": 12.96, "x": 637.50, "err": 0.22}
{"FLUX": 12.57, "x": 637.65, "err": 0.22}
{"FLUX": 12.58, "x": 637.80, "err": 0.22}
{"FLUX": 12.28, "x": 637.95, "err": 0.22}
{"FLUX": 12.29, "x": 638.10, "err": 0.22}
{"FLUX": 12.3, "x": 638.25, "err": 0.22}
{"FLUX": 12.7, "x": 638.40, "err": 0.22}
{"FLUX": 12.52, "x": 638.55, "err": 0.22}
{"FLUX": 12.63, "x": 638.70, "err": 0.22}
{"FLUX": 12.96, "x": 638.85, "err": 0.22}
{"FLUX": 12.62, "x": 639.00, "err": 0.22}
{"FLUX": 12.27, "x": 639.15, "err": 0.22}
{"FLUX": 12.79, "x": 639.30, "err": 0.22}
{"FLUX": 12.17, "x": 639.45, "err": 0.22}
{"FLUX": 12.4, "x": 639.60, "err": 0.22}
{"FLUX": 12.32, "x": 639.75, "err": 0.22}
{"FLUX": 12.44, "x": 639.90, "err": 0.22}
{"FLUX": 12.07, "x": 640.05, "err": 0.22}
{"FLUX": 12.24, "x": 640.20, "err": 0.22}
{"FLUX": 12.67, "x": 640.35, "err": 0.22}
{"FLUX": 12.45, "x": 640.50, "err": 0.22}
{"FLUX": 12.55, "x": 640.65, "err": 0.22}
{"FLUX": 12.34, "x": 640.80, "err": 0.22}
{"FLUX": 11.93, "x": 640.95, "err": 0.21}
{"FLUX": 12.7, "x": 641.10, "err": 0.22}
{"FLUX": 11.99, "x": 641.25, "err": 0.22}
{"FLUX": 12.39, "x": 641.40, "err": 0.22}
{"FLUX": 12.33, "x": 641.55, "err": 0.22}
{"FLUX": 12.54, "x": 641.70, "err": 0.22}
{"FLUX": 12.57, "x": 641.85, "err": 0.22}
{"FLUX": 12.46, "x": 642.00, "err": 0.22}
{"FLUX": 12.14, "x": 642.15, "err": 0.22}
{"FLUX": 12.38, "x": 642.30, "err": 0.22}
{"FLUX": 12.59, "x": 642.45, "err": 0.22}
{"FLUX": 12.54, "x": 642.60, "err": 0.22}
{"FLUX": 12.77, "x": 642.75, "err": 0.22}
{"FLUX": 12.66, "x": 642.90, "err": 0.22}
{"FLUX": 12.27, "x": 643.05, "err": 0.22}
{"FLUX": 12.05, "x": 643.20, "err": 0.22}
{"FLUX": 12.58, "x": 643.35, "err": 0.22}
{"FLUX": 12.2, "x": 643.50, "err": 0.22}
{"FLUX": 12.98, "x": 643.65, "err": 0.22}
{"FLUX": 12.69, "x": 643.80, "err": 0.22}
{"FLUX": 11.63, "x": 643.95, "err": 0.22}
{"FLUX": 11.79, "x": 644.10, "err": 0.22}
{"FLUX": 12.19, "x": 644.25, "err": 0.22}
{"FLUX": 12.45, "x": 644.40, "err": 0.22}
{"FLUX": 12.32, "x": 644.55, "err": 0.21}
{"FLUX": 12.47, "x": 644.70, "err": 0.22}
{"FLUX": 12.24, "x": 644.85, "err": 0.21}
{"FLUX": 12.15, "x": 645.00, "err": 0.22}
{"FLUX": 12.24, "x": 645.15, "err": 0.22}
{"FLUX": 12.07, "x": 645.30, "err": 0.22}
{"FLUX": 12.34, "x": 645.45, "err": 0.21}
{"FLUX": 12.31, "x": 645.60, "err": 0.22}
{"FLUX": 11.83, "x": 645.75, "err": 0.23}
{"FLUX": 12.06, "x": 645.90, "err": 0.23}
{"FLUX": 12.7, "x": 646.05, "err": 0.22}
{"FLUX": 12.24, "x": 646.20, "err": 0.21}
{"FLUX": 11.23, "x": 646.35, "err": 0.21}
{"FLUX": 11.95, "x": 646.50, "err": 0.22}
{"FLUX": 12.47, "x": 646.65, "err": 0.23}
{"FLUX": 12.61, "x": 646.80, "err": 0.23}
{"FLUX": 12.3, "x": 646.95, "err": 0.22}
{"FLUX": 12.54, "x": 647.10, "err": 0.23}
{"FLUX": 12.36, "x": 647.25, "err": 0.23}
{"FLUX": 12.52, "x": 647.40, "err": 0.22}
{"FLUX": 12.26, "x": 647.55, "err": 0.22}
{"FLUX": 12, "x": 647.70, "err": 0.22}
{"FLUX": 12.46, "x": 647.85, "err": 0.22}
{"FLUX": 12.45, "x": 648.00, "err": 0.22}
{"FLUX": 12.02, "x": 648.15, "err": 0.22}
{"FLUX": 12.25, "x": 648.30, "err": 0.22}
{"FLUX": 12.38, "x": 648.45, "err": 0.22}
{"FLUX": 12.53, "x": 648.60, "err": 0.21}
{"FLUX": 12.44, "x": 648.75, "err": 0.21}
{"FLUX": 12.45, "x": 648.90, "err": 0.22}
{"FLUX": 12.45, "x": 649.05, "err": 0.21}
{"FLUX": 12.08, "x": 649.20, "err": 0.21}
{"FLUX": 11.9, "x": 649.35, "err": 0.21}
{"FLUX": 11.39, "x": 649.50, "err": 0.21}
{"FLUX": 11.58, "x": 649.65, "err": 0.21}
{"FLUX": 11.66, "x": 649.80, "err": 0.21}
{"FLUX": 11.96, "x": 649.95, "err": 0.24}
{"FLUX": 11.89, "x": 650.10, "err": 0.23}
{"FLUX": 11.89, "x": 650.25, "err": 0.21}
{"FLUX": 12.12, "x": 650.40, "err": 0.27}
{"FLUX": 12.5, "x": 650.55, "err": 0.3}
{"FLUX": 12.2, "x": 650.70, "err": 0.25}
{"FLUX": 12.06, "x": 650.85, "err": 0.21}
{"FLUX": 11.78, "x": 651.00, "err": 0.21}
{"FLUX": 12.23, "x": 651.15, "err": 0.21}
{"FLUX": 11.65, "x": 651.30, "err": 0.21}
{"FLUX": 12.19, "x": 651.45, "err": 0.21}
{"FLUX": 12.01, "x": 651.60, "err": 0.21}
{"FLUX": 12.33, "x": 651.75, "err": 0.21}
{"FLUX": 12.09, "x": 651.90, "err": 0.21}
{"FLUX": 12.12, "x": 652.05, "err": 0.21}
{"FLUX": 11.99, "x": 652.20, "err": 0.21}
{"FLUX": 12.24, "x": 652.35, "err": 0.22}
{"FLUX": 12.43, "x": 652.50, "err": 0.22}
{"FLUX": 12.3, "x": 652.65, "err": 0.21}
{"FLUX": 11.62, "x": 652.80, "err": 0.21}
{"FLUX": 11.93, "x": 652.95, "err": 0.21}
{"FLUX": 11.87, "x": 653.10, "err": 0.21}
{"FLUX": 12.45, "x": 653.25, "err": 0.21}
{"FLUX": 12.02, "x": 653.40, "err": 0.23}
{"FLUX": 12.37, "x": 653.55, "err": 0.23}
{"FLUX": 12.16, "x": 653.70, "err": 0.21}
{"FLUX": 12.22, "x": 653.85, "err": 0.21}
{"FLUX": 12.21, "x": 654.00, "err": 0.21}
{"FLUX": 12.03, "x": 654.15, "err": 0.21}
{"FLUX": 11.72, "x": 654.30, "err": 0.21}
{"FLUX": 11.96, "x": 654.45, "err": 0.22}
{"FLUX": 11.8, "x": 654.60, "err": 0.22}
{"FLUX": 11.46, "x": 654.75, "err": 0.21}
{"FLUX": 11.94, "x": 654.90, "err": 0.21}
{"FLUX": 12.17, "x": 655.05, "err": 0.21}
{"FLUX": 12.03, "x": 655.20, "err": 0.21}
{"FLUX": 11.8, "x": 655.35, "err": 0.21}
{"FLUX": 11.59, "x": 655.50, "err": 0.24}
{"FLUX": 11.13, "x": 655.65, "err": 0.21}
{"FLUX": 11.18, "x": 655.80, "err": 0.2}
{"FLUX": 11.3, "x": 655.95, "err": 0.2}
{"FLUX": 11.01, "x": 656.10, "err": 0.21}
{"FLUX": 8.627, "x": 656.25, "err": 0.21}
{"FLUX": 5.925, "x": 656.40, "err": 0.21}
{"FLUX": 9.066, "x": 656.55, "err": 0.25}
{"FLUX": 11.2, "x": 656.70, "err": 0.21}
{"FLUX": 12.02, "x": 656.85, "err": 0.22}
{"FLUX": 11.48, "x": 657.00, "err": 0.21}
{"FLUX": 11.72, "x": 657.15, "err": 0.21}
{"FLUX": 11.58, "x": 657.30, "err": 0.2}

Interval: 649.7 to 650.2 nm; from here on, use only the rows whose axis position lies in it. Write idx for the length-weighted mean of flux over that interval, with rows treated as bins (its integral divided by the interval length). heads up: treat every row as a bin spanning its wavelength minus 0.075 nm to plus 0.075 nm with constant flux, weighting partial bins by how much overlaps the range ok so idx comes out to 11.8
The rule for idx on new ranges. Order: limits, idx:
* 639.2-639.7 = 12.4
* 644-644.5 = 12.1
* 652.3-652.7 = 12.3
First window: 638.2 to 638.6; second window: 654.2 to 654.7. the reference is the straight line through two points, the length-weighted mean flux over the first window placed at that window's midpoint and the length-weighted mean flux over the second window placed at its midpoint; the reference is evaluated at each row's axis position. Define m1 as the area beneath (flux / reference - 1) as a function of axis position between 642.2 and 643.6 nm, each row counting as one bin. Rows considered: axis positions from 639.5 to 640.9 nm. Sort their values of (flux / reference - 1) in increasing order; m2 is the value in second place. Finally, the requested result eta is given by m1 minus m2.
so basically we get 0.03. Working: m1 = 0.015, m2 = -0.0161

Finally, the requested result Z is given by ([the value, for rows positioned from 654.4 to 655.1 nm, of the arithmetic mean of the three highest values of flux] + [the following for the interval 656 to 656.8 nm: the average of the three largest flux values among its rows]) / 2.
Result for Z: 11.2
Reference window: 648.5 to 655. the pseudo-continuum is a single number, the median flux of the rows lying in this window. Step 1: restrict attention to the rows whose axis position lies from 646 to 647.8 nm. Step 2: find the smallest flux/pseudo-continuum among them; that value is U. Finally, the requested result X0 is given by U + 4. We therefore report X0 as 4.93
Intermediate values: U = 0.93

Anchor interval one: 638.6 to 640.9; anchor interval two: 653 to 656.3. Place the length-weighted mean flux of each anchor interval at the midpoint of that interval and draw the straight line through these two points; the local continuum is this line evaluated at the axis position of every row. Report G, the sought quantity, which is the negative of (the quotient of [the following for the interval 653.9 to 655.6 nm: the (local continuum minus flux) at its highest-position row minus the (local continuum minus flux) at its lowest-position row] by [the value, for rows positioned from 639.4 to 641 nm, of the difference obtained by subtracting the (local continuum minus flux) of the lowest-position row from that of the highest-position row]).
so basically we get -3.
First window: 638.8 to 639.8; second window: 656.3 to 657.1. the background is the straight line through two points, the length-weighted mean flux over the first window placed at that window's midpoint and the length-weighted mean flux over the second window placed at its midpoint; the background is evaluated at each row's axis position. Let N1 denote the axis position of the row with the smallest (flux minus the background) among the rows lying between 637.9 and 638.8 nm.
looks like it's 637.95 nm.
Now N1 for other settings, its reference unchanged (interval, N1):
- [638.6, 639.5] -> 639.45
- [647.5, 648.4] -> 647.70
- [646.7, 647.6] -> 646.95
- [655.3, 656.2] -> 656.10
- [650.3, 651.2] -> 651.00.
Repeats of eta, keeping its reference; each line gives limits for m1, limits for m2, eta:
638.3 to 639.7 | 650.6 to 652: 0.02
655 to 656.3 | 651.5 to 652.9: -0.06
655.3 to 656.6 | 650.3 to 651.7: -0.16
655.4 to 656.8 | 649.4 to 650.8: -0.15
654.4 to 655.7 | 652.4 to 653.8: 0.00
